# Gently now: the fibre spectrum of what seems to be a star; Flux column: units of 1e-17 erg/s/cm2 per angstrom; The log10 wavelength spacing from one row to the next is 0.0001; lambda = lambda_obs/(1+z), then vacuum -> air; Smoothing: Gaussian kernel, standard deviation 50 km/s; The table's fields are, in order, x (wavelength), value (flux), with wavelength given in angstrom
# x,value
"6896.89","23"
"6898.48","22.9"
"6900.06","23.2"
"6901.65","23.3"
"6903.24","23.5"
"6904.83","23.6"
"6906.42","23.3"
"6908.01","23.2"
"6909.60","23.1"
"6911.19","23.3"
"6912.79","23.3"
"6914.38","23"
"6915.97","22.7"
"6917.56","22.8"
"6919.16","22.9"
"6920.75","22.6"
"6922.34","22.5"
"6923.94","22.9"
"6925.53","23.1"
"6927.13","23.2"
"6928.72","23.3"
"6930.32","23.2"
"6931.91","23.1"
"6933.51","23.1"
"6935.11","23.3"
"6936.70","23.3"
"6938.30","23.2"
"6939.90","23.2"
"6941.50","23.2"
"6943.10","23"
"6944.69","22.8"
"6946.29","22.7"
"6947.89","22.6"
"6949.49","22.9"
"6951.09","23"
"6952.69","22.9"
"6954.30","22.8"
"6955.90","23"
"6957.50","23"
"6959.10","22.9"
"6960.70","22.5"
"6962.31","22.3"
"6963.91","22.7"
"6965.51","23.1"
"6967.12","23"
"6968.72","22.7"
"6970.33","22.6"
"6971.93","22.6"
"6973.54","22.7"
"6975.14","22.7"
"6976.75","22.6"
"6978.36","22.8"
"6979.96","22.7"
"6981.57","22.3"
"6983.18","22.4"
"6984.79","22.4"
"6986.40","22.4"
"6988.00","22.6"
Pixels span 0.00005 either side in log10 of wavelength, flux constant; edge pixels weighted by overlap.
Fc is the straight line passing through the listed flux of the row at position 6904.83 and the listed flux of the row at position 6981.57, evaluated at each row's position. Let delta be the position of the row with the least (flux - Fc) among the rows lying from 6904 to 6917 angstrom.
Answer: 6915.97 angstrom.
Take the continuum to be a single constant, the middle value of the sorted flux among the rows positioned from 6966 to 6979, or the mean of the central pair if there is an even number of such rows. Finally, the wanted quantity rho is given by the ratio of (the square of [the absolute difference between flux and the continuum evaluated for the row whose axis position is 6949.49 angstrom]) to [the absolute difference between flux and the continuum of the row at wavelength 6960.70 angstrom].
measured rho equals 0.2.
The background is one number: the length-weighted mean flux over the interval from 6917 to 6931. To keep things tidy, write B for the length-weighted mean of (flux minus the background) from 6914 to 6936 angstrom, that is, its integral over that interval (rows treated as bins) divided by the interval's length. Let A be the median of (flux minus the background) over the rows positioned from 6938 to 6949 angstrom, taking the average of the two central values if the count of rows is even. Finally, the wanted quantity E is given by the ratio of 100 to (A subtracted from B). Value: -4944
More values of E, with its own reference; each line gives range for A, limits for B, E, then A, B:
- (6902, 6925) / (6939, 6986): -344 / 0.11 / -0.18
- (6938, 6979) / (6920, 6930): 677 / -0.14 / 0.01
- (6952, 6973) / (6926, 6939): 244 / -0.14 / 0.27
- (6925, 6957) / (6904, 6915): 618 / 0.16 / 0.33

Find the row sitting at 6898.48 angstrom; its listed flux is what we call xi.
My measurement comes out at 22.9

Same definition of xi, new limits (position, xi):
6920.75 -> 22.6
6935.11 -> 23.3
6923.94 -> 22.9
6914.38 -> 23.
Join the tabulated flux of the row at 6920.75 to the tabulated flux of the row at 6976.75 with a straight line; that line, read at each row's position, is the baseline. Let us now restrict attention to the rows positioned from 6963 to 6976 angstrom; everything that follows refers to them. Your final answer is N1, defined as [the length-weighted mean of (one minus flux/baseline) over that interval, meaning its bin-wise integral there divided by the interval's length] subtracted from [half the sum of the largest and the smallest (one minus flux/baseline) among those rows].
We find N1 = -0.0041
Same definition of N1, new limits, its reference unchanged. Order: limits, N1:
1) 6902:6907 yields 0.0004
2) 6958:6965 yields 0.0017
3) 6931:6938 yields 0.0000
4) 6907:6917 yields 0.0043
